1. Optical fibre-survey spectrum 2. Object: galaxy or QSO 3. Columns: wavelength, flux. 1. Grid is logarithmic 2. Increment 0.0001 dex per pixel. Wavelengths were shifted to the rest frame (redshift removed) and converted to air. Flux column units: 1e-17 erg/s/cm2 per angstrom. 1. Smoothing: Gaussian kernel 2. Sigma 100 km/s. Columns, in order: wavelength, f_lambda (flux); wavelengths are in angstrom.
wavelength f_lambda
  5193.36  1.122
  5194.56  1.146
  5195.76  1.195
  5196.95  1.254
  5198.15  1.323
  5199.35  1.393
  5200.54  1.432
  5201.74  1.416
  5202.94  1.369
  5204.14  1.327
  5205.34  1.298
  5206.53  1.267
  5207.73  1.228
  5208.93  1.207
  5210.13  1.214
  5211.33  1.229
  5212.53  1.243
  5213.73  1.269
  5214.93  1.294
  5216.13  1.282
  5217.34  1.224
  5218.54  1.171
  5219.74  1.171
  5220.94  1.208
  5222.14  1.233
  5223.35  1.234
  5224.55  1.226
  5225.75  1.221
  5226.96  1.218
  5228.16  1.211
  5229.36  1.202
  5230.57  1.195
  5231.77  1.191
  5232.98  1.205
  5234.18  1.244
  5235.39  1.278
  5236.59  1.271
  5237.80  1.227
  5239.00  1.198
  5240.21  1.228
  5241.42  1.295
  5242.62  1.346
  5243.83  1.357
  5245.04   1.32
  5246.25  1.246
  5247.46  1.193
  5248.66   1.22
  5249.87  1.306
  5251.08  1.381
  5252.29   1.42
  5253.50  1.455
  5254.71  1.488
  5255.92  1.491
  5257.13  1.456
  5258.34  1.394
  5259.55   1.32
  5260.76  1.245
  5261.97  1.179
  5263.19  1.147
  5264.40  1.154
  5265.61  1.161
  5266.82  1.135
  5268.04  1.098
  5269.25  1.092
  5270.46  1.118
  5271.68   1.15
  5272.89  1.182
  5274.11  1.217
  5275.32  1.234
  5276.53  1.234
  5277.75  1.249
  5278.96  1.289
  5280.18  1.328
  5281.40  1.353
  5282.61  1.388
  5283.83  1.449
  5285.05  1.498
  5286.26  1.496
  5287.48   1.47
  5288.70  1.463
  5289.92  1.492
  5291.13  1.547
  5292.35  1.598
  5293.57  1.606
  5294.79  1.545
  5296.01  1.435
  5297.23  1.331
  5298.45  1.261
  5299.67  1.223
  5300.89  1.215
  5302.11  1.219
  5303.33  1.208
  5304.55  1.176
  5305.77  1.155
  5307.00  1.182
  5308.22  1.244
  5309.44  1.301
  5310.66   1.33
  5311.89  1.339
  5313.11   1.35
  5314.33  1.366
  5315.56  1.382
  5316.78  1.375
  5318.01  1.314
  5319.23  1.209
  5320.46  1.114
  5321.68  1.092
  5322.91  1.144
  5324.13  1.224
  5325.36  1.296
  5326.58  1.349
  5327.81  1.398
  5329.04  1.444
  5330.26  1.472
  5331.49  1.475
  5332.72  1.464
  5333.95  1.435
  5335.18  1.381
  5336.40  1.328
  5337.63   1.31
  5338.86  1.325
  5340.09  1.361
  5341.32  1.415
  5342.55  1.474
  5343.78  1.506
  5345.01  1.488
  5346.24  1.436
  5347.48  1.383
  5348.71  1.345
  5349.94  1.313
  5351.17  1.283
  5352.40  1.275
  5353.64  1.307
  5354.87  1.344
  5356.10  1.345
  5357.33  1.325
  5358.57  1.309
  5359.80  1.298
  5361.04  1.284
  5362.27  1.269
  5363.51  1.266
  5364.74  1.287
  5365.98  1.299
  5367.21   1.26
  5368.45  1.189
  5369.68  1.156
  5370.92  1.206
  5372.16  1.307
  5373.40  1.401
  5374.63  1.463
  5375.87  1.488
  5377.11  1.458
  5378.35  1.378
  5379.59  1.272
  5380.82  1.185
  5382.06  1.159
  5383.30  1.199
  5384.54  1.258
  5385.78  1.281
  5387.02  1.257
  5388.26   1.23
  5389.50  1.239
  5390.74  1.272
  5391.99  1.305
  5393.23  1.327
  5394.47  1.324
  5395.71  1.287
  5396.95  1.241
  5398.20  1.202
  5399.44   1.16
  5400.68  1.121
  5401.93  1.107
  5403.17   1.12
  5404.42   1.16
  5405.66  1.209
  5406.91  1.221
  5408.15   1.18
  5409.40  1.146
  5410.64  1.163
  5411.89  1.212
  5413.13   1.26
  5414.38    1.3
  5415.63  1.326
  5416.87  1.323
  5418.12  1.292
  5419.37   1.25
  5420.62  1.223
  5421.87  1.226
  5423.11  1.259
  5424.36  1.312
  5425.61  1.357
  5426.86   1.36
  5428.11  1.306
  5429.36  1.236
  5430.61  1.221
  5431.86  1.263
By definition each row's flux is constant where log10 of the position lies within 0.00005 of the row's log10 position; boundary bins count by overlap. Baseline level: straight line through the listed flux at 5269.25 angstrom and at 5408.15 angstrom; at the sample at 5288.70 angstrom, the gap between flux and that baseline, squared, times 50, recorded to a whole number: 6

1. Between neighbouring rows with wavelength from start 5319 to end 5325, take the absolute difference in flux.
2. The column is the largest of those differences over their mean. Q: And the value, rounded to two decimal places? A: 1.53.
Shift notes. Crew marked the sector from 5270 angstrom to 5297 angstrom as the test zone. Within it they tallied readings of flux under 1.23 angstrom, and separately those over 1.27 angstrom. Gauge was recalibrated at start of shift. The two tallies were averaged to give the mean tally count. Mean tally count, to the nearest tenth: 9.5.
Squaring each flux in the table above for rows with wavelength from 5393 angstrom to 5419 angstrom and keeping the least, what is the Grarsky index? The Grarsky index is 1.23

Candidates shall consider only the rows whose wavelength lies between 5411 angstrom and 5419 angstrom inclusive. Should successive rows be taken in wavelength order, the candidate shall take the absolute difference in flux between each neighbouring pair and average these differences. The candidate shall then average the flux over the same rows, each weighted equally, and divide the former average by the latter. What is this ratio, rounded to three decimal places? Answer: 0.023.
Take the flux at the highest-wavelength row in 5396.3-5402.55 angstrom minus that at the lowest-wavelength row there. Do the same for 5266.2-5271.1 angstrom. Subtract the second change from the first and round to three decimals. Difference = -0.117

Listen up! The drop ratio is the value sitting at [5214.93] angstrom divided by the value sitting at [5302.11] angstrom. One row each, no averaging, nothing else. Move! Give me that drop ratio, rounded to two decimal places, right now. 1.06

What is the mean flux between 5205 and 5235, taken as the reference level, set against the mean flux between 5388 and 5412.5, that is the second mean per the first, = 0.99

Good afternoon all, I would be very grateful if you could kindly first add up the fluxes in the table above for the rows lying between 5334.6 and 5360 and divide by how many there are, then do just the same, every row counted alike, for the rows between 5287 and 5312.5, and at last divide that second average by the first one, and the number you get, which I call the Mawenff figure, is 0.99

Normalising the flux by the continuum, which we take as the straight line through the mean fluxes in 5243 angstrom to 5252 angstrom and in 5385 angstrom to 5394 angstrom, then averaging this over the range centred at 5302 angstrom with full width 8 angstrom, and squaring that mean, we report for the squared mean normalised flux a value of 0.89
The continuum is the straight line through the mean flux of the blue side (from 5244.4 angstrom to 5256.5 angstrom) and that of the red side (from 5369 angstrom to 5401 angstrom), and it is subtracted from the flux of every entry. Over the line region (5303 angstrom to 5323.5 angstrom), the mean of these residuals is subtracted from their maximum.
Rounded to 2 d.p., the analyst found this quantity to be 0.13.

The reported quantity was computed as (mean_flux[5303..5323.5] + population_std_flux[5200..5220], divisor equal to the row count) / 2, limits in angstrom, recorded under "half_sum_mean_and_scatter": 0.663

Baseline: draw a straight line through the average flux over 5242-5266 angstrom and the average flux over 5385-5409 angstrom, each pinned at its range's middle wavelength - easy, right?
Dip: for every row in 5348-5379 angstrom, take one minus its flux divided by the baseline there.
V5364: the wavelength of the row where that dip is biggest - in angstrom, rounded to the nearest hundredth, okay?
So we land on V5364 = 5369.68 angstrom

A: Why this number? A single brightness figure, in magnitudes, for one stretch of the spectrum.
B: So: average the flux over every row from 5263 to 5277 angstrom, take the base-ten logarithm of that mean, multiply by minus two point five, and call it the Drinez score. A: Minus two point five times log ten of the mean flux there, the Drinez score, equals -0.16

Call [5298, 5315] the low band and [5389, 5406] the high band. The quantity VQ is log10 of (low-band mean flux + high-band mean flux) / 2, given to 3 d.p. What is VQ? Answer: 0.092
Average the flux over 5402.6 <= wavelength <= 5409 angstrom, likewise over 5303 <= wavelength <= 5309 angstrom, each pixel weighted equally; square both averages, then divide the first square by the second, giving 1.0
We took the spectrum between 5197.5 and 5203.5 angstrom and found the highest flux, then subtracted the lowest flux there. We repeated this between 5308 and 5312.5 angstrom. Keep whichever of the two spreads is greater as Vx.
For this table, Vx 0.11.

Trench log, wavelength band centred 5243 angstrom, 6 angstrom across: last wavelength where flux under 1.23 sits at 5240.21 angstrom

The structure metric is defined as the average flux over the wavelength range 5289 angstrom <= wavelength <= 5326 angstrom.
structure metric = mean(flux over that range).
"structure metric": 1.31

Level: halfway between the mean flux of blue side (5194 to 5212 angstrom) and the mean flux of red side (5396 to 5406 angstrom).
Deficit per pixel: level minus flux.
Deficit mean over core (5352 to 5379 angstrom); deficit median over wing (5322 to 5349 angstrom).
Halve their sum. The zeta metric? -0.13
